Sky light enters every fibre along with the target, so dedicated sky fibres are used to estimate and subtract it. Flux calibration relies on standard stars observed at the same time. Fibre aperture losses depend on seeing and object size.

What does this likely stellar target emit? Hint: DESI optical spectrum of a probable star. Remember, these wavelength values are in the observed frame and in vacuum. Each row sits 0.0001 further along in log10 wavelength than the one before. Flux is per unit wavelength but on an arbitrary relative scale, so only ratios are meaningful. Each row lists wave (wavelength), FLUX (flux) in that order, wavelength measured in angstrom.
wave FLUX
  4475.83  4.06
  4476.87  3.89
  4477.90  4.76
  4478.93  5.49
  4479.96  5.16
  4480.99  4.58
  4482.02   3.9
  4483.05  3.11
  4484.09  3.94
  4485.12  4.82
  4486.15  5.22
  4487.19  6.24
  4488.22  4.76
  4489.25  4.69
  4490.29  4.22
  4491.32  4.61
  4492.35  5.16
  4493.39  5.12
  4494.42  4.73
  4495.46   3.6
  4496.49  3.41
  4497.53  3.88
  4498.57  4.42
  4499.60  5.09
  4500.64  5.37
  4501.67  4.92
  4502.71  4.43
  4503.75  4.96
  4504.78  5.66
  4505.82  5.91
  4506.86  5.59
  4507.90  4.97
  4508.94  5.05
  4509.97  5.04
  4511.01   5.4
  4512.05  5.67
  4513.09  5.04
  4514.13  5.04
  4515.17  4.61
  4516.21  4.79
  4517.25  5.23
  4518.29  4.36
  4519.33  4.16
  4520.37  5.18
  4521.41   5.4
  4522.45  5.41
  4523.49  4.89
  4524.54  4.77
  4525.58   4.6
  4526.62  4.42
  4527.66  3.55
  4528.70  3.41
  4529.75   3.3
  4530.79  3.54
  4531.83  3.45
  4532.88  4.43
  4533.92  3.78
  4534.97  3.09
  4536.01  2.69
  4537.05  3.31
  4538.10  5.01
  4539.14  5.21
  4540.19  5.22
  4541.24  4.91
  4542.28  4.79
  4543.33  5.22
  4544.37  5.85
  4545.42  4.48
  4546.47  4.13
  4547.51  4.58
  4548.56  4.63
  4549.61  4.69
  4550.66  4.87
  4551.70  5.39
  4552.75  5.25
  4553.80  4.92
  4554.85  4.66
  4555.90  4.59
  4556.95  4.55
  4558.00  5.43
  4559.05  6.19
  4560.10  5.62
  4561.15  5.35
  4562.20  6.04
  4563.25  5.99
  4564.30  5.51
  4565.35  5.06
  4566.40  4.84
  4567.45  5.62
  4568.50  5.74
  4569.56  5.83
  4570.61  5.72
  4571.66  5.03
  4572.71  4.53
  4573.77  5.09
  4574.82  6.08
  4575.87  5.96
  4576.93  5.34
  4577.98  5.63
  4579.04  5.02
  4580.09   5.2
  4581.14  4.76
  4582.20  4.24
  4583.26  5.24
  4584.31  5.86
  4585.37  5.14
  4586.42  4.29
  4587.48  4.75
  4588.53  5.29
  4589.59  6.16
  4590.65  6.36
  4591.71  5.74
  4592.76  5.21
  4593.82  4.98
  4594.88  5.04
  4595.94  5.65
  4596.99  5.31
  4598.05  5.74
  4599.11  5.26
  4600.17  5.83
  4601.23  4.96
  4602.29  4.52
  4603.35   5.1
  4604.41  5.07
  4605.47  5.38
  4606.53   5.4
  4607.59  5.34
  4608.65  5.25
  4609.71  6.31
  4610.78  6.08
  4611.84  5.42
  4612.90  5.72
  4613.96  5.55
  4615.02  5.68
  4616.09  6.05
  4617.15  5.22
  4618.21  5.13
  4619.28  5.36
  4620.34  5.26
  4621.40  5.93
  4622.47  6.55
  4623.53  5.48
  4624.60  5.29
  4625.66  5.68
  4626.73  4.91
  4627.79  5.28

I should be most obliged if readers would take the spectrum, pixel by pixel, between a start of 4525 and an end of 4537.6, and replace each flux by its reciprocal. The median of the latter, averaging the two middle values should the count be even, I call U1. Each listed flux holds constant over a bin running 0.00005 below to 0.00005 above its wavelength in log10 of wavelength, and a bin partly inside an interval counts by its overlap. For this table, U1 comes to 0.286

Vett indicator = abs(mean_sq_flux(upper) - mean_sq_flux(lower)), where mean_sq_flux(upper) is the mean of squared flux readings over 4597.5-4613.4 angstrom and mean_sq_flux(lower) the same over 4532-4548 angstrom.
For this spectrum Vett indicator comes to 9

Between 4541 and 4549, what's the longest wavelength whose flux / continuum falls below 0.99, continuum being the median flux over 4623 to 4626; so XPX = 4548.56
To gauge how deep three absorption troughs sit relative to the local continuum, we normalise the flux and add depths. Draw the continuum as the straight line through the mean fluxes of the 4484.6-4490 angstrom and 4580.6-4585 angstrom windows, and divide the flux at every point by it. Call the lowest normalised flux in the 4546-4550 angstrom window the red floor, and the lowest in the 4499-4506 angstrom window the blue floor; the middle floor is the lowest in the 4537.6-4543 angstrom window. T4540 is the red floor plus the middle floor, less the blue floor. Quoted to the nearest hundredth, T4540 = 0.89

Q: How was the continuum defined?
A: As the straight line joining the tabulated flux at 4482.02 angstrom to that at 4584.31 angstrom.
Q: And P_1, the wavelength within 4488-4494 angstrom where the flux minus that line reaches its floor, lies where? 4490.29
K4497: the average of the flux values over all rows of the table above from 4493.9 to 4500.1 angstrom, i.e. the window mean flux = 4.19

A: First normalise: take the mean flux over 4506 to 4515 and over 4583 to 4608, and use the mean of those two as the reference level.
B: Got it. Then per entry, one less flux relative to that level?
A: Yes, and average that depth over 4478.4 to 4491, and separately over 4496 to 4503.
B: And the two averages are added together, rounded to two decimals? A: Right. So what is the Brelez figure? 0.26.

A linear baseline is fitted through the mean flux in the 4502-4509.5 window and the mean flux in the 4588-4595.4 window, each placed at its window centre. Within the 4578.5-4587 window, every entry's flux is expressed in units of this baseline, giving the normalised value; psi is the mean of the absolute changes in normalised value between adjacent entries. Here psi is 0.11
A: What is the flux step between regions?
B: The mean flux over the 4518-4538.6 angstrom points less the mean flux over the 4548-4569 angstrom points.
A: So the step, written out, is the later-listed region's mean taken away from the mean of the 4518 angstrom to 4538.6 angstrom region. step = -1.11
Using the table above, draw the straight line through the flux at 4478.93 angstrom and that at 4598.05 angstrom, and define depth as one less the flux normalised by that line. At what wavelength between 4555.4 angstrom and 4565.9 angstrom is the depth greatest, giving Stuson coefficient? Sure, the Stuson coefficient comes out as 4556.95 angstrom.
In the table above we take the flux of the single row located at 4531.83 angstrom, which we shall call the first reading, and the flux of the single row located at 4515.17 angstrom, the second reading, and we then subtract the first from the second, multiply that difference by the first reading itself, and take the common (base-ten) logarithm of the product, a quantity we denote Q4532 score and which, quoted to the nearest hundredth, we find 0.60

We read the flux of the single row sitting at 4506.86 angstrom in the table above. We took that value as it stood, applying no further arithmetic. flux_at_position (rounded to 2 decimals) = 5.59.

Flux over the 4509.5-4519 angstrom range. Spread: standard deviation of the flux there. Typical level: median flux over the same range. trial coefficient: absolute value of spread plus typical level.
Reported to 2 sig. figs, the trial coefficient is 5.4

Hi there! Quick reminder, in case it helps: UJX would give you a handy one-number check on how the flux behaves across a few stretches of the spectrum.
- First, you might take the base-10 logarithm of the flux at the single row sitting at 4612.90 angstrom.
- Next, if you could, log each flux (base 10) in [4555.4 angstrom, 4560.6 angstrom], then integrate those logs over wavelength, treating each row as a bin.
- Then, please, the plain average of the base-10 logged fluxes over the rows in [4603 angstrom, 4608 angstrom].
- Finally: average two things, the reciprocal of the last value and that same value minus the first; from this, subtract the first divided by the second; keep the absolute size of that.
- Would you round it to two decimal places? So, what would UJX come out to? 0.47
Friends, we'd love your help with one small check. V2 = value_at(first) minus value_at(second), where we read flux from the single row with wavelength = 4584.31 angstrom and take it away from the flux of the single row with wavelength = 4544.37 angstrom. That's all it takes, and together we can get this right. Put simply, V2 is 0.0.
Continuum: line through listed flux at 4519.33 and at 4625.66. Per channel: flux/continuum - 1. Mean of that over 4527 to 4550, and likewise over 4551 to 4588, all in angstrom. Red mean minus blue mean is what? 0.13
